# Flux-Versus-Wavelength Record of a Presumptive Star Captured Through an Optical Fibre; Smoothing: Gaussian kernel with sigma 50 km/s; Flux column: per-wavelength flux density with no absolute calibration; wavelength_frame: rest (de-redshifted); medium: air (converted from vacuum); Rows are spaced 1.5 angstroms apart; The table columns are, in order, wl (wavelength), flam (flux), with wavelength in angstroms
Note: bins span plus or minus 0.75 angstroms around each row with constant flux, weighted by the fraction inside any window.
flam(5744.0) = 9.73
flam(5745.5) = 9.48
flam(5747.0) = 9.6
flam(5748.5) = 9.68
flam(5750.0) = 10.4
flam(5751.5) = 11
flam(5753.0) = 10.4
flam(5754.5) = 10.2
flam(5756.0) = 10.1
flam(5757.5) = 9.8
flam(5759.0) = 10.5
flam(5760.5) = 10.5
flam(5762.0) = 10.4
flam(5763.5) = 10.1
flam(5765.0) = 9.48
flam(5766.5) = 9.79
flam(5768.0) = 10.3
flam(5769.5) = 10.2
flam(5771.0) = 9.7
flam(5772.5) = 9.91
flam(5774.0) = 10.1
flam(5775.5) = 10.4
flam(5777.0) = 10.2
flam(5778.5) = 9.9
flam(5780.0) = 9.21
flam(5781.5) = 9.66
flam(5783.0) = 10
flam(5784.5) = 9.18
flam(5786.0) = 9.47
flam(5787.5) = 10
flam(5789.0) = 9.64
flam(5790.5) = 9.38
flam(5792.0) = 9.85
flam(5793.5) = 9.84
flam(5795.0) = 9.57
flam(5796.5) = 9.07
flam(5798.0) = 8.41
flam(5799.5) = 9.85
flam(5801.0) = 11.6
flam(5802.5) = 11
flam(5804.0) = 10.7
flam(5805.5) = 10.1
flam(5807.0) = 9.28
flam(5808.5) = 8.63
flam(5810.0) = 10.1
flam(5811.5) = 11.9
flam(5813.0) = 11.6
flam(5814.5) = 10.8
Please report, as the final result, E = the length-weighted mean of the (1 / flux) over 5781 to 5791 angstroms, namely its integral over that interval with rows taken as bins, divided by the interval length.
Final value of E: 0.104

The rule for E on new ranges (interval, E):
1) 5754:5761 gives 0.098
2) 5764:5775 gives 0.101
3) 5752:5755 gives 0.097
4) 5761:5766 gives 0.100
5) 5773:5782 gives 0.101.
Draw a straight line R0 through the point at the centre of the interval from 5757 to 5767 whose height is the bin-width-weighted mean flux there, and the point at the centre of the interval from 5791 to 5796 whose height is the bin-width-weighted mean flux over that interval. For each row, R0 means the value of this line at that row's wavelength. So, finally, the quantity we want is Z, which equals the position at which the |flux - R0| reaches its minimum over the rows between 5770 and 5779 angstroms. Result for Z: 5778.5 angstroms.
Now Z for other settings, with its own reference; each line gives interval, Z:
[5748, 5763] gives 5754.5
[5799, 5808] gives 5799.5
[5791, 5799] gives 5795.0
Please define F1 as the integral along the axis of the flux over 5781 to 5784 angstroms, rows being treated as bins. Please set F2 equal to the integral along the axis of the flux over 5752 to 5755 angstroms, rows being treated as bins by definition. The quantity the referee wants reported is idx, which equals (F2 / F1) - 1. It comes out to 0.06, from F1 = 29.4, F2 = 31.1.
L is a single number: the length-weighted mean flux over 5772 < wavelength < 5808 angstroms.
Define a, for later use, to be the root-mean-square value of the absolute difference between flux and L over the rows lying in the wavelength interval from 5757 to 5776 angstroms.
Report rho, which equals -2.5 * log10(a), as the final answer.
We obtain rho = 0.98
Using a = 0.41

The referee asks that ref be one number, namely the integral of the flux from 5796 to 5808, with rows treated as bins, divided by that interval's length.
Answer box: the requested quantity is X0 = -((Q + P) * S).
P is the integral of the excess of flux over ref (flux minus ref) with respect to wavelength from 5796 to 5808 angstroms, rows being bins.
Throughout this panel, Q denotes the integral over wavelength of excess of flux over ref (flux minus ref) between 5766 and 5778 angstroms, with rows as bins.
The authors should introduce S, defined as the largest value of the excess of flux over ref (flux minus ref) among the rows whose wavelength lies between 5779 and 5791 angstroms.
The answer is 0.0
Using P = 0.0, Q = 1.0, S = 0.0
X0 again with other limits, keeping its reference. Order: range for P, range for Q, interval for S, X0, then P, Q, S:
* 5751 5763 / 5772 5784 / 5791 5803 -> -5.1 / 4.2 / -1.0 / 1.6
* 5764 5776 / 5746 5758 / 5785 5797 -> 0.0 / -0.2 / 1.8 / 0.0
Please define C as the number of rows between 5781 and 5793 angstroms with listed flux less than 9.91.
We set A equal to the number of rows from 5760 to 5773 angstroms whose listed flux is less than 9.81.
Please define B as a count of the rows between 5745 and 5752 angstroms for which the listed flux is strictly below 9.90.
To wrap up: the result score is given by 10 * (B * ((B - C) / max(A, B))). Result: -30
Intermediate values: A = 3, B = 3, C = 6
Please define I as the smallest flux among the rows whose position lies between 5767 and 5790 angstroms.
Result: 9.18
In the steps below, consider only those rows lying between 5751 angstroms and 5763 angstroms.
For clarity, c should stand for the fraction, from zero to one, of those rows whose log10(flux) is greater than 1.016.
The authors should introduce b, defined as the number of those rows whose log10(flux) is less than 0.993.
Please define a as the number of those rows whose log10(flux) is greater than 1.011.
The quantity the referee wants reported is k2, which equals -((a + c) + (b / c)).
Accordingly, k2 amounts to -7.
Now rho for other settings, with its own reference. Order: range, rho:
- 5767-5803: 0.51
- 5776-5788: 1.04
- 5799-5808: 0.04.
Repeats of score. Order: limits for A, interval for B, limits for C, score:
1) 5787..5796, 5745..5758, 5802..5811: 20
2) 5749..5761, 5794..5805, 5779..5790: -10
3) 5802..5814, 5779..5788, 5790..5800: -30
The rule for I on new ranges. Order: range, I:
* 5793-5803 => 8.41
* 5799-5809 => 8.63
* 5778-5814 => 8.41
